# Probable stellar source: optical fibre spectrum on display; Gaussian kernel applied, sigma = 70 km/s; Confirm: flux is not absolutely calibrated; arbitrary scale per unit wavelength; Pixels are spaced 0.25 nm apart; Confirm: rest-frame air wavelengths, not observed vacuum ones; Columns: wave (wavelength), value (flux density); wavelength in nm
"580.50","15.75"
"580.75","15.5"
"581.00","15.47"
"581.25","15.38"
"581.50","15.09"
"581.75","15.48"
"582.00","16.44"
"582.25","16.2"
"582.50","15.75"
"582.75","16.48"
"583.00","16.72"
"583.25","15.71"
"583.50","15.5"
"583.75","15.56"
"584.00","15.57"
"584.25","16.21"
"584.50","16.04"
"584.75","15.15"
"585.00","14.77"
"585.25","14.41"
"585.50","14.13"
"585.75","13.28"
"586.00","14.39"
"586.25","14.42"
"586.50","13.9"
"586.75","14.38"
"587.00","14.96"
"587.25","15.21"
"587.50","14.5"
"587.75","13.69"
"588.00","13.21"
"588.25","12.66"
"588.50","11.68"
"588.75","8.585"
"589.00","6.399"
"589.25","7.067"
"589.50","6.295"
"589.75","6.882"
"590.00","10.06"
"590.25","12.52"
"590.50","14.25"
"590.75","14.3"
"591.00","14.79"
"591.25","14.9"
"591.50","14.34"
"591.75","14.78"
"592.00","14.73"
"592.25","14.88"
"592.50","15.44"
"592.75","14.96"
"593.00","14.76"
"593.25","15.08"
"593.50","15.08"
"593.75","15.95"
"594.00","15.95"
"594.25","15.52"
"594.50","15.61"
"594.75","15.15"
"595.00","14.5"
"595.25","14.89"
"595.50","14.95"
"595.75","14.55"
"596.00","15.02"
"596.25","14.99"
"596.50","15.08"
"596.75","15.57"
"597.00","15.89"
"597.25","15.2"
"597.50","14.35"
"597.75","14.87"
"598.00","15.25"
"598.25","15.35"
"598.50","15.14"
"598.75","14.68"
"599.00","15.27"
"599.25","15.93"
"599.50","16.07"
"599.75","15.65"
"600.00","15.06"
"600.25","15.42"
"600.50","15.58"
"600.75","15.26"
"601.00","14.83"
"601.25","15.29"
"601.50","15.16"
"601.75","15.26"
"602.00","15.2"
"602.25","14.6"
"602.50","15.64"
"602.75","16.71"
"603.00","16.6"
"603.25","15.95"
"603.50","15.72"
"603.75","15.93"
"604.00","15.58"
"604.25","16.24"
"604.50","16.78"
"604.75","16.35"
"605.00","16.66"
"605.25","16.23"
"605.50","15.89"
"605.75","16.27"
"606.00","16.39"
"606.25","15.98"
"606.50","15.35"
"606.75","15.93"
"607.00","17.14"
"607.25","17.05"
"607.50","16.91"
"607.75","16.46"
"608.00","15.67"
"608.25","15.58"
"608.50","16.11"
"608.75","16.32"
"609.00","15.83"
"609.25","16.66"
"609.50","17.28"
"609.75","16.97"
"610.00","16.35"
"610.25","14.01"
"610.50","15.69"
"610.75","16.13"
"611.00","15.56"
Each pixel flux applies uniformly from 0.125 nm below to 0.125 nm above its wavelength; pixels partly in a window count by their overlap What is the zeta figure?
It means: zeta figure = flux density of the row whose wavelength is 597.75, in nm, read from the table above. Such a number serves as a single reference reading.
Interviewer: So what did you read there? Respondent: 14.87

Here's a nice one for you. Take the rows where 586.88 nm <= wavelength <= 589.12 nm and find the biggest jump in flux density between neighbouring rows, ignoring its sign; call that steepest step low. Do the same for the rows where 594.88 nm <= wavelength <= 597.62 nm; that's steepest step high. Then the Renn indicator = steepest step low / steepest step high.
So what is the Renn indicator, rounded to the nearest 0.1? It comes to 3.6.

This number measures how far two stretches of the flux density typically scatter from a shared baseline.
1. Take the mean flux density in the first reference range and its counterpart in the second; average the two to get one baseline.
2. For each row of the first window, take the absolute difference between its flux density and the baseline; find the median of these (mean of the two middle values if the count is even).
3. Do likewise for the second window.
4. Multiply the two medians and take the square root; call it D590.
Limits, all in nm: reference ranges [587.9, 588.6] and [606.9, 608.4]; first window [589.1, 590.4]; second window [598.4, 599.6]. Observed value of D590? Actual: 2.4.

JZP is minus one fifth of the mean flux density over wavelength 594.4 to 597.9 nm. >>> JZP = -3.01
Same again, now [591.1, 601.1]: -3.03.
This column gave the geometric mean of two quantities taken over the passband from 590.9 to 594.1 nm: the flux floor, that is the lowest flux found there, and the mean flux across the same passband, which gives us 14.7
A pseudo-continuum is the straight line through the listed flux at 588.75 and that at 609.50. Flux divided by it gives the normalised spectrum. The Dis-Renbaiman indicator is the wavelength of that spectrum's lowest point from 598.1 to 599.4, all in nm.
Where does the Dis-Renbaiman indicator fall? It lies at 598.75 nm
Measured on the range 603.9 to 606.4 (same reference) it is 606.25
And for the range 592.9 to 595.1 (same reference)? 595.00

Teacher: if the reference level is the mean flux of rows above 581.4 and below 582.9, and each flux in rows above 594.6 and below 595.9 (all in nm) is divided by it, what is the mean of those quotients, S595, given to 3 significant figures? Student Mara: 0.931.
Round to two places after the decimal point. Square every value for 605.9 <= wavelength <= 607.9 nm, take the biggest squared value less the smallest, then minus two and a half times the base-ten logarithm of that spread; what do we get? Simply -4.41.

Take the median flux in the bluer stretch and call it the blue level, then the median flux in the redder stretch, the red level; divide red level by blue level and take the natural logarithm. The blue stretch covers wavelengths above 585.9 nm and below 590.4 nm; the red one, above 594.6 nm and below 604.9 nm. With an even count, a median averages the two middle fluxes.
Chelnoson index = 0.17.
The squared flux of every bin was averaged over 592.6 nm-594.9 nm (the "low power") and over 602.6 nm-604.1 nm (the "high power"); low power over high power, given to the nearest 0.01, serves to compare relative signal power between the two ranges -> 0.91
